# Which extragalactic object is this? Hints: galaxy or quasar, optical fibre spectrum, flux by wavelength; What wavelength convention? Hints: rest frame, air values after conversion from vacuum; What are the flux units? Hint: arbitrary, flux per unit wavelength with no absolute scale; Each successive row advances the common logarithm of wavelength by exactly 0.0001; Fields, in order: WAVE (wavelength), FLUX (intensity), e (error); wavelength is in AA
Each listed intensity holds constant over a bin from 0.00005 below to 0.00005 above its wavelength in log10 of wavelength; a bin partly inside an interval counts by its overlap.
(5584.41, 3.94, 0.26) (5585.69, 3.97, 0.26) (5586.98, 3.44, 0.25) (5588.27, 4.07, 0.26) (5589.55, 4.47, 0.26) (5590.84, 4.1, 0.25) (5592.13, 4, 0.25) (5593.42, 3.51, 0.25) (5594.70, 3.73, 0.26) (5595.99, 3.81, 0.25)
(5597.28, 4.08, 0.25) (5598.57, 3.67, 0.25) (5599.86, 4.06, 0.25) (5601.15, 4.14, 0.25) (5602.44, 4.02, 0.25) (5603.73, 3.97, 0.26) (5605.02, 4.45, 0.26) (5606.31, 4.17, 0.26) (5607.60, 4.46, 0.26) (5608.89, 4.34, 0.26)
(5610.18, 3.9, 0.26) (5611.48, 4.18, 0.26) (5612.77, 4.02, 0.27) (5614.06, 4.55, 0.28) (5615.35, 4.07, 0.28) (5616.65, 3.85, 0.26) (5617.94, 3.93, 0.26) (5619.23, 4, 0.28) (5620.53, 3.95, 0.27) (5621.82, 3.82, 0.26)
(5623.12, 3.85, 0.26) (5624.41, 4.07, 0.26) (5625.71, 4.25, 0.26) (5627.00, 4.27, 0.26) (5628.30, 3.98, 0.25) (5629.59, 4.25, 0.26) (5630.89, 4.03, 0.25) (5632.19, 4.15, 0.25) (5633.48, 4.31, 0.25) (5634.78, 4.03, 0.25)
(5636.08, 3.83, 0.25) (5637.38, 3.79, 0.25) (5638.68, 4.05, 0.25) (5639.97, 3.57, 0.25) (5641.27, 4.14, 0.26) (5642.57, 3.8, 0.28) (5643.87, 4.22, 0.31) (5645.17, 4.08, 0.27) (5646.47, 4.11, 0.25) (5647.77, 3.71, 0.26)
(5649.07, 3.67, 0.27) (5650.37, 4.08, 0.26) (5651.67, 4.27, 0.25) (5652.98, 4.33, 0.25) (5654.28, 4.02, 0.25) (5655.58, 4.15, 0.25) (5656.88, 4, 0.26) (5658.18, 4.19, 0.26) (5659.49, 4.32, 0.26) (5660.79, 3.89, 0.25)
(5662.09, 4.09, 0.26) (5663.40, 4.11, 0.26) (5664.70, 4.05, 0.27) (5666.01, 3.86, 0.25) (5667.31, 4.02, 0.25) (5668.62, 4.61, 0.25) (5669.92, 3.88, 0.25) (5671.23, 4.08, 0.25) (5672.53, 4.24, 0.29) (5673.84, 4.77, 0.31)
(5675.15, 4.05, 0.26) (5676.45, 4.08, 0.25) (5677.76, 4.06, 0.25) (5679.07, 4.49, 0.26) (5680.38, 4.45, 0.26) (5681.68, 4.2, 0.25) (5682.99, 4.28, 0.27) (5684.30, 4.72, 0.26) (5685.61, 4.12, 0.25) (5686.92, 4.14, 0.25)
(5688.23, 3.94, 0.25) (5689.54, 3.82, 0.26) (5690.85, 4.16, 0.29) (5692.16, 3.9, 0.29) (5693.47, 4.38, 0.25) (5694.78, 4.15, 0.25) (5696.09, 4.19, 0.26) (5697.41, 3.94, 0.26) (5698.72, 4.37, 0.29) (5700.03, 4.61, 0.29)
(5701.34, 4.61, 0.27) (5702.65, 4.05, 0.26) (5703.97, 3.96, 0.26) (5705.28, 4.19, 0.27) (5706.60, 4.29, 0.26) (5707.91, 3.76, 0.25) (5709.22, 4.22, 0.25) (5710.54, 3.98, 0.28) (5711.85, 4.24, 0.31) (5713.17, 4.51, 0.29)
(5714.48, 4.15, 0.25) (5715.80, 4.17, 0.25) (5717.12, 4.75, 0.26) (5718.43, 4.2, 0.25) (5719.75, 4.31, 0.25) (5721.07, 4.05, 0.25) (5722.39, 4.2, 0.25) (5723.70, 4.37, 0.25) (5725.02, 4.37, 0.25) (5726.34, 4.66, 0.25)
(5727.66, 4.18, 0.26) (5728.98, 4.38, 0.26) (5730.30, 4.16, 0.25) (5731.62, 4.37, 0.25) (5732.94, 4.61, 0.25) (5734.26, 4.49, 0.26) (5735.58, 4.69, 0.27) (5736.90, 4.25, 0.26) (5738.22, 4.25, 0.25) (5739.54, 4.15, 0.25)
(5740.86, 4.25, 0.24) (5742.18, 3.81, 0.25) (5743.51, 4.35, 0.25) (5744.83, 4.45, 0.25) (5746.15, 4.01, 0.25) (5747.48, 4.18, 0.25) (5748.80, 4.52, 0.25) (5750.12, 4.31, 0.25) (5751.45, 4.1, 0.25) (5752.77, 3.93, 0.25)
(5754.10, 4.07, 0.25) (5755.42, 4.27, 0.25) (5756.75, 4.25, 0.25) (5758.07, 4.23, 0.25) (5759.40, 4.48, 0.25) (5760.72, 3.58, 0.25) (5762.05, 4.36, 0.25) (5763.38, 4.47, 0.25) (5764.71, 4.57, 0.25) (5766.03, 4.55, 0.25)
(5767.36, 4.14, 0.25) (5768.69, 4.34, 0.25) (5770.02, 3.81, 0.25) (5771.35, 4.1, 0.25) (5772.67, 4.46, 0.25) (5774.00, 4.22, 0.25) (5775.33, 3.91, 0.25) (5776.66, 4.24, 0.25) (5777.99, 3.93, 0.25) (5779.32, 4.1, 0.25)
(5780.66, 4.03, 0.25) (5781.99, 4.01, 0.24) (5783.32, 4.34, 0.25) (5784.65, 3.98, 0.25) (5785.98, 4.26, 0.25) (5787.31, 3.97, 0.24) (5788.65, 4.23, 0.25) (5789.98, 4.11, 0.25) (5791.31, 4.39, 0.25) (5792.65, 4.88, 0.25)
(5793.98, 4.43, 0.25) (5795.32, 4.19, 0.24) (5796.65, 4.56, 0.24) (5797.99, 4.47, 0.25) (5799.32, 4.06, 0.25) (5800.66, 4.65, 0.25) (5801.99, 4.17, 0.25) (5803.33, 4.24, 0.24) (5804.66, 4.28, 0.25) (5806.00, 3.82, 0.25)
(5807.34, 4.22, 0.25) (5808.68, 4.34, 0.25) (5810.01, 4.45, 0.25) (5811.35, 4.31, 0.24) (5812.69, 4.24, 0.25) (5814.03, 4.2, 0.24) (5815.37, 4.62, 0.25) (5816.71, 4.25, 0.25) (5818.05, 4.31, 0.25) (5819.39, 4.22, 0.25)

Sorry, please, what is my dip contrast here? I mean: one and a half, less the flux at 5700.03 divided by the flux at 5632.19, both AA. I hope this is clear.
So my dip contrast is 0.39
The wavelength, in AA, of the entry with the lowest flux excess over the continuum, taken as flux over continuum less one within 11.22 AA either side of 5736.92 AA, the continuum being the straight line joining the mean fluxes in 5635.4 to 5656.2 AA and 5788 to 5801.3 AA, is 5742.18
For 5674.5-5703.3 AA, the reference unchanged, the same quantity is 5689.54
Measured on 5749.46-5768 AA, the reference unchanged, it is 5760.72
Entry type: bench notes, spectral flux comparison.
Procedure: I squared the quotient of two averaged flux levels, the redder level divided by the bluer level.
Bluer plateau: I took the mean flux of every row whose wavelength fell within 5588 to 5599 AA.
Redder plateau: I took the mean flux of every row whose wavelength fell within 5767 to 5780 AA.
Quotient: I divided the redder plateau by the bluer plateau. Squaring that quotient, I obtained 1.10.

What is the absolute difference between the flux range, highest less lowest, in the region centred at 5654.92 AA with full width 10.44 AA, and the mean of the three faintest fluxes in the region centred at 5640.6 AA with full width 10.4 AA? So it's 3.39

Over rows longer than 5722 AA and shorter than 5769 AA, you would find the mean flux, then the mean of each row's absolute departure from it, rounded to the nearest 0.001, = 0.176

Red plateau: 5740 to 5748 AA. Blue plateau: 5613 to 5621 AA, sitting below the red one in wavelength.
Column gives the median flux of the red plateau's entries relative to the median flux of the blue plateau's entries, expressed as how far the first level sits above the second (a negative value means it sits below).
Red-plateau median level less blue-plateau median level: 0.24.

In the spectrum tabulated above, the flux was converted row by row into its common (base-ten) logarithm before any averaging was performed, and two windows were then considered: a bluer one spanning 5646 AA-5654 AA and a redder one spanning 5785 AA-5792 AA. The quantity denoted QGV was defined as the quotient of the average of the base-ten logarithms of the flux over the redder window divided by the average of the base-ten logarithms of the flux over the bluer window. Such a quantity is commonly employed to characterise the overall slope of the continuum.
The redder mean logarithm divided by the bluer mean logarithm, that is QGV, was 1.03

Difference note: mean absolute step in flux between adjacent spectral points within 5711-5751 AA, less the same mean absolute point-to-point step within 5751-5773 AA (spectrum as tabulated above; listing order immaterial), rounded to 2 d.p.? -0.03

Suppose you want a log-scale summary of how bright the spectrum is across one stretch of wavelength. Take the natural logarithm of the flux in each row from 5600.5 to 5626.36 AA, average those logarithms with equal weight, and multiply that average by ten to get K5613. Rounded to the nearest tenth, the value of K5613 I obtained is 14.1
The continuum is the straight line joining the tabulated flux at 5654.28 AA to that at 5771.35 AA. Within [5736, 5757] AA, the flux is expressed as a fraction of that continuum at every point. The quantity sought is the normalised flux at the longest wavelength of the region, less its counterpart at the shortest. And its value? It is -0.003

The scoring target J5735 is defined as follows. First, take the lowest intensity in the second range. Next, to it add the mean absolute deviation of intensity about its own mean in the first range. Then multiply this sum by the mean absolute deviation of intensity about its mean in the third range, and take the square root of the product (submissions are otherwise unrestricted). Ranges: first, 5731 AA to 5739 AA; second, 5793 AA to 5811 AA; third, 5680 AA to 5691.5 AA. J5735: 0.86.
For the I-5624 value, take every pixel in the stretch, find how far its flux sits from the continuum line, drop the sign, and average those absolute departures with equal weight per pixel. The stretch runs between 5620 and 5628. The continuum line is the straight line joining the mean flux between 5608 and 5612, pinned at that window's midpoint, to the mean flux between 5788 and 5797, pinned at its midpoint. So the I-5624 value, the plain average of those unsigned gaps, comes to 0.19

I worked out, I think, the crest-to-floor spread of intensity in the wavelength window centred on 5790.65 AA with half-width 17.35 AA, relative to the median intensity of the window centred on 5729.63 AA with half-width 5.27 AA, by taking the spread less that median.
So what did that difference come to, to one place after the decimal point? -3.3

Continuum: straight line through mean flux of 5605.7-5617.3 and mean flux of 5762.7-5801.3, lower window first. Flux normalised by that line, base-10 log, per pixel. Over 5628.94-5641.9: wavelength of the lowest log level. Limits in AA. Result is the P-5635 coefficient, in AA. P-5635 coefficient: 5639.97 AA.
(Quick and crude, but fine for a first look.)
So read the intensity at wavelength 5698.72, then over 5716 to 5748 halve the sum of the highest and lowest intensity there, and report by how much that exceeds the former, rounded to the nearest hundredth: -0.09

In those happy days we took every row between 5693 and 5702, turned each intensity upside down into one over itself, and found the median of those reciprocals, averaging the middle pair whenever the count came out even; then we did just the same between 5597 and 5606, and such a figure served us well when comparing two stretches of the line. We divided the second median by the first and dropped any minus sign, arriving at 1.076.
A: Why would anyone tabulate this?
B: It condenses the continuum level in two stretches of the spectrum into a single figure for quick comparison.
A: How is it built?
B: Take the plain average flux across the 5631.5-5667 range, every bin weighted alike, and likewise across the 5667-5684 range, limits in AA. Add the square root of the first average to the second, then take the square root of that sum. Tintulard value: 2.50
